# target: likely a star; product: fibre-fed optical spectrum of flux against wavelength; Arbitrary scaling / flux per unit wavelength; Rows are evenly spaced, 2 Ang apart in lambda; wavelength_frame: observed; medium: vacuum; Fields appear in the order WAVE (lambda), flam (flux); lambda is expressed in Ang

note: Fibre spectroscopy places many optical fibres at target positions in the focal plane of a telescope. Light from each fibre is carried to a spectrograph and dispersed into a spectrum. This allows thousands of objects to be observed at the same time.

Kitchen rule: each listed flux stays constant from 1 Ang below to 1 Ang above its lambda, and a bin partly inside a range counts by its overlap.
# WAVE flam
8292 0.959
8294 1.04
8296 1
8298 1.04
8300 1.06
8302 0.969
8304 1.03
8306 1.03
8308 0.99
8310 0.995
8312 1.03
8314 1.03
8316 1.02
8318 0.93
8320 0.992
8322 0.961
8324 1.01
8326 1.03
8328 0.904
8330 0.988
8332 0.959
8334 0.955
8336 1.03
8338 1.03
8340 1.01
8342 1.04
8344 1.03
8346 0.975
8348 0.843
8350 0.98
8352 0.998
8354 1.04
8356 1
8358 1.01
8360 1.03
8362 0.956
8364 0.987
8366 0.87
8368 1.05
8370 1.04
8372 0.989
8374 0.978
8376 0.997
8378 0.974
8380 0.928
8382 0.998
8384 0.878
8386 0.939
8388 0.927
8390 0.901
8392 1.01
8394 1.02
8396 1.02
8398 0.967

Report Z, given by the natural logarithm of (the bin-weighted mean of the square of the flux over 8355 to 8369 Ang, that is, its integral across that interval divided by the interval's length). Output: -0.025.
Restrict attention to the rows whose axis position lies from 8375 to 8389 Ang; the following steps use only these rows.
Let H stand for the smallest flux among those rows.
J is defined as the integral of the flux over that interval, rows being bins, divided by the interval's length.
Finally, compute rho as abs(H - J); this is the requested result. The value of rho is 0.07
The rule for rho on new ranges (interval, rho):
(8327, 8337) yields 0.06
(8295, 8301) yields 0.03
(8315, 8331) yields 0.08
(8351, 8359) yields 0.01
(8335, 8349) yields 0.15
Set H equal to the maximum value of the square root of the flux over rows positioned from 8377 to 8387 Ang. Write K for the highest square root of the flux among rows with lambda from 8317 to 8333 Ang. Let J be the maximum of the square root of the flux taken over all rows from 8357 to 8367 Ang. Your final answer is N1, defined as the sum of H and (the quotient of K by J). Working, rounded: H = 1.00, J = 1.01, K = 1.01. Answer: 1.999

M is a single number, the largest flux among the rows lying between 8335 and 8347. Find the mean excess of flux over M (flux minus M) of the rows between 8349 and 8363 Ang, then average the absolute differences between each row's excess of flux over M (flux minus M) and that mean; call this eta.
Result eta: 0.021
